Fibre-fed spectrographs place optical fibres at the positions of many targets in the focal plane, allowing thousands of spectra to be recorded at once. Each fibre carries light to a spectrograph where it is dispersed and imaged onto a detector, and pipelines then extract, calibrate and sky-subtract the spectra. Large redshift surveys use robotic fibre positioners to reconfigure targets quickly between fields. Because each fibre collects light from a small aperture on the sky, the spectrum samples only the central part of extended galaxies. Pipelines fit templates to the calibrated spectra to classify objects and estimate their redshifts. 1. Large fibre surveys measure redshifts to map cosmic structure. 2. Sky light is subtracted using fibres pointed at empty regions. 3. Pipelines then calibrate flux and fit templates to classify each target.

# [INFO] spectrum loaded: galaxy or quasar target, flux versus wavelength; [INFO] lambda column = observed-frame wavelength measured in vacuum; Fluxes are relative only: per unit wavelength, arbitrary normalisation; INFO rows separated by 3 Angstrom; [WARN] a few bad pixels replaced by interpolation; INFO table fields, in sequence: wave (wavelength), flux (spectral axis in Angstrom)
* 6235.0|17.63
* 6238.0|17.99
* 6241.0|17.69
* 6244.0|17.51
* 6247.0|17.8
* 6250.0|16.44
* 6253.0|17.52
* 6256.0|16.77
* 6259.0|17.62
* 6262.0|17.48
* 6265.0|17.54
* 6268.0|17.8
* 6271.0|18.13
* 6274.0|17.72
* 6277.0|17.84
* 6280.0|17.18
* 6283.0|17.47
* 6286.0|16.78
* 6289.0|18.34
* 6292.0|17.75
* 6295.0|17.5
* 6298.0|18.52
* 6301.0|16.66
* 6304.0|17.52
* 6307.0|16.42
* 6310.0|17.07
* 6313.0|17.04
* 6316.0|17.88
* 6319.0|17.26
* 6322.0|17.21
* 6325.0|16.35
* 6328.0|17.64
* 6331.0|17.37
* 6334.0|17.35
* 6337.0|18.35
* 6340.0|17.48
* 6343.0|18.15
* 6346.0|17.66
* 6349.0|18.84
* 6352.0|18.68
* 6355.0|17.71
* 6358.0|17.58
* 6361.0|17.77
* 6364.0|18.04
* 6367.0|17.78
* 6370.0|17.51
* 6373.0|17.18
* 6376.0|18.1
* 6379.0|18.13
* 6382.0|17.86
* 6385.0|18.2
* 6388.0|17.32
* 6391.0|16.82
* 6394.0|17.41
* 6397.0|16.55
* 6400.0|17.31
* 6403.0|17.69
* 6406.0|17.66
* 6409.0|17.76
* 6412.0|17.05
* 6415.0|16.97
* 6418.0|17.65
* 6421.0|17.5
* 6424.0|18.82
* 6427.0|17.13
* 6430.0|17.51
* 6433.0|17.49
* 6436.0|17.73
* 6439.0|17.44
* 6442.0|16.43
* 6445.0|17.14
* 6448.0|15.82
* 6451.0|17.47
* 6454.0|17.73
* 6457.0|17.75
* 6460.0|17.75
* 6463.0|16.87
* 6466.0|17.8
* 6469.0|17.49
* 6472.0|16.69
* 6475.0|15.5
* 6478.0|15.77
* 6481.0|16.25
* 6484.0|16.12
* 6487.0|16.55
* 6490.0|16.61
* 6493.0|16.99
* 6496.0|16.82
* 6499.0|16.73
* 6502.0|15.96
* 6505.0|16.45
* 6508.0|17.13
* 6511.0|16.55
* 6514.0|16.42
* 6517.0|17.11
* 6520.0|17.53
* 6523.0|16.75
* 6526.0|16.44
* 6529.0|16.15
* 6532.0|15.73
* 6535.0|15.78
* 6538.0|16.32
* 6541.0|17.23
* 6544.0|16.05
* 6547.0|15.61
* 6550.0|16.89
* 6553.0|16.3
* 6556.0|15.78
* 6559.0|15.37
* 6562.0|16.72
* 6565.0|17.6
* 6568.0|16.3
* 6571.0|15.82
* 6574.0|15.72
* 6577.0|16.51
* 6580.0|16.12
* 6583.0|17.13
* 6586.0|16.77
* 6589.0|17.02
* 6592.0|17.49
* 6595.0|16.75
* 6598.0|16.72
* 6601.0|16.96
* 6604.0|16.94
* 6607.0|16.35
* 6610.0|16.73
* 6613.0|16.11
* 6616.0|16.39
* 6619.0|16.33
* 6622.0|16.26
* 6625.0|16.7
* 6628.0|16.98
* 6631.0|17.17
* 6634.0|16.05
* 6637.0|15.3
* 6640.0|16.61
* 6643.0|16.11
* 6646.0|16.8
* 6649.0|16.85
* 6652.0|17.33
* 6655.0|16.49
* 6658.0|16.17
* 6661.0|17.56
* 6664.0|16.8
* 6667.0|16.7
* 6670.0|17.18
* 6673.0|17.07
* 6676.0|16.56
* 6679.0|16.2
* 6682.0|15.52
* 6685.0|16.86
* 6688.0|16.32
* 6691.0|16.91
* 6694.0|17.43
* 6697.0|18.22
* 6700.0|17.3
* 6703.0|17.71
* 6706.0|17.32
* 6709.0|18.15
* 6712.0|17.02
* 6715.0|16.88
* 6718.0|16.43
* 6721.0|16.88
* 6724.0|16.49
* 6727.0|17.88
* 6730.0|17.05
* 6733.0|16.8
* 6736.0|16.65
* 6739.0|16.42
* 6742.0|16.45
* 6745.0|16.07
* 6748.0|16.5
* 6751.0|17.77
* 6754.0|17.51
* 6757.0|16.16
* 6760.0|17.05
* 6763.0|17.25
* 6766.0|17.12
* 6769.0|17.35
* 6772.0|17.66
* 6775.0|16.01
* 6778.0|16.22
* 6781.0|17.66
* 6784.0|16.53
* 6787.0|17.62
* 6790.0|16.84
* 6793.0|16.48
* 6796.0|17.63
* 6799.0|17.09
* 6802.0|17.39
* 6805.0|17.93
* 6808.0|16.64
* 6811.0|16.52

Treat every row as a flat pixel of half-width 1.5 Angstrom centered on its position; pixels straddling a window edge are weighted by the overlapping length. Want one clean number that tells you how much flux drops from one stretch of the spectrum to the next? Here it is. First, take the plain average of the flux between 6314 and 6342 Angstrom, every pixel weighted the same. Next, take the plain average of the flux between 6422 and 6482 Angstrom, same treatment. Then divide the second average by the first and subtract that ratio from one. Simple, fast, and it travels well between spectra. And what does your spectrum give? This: 0.017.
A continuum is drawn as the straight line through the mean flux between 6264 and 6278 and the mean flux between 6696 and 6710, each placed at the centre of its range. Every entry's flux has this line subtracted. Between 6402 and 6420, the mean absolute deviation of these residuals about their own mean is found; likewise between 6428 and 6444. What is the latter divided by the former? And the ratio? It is 1.2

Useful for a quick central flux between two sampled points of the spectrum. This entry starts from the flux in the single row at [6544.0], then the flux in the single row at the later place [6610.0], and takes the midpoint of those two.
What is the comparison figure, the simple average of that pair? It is 16.4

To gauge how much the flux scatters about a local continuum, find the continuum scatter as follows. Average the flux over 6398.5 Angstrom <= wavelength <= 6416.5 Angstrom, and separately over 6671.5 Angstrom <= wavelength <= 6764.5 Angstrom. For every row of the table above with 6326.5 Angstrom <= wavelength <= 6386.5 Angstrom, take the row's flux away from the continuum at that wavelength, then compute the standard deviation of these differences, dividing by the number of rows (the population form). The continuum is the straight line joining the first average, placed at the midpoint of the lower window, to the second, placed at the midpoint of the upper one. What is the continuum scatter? 0.43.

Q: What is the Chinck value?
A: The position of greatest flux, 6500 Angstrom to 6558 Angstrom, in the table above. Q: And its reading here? 6520.0 Angstrom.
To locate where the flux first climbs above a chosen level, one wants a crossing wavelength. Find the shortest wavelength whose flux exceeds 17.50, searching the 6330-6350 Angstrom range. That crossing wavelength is 6337.0 Angstrom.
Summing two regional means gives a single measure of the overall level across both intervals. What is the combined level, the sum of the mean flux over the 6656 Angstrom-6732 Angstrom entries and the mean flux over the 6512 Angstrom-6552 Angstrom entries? 33.4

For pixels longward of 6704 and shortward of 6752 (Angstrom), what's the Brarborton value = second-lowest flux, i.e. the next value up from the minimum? 16.42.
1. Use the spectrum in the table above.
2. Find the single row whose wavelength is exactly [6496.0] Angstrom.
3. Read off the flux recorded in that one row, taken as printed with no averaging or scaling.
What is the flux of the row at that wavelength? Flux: 16.82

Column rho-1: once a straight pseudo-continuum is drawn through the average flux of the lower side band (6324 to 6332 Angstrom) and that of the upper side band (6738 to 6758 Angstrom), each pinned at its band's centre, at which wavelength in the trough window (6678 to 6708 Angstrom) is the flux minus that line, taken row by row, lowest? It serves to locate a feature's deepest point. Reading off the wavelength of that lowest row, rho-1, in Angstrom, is 6682.0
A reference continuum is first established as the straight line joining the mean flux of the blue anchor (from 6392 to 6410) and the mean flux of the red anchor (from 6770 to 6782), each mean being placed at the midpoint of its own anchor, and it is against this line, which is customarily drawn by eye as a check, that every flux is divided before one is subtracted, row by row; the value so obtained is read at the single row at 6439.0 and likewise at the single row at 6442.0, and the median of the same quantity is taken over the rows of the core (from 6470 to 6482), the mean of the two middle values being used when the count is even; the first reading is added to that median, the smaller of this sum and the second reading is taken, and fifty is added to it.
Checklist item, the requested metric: 49.93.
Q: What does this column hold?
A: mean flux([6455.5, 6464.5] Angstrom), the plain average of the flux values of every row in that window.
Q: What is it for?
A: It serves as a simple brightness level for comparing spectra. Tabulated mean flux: 17.5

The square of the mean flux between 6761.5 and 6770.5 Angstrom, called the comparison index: 297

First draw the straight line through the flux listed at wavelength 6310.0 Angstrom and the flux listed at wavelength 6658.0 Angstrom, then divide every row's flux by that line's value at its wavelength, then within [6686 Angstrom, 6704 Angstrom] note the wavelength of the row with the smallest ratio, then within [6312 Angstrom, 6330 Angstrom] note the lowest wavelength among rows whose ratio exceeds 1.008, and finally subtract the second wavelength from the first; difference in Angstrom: 372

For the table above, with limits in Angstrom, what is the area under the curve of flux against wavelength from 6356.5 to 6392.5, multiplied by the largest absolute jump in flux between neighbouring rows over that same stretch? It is 586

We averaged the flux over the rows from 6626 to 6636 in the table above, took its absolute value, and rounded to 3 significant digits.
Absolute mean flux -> 16.7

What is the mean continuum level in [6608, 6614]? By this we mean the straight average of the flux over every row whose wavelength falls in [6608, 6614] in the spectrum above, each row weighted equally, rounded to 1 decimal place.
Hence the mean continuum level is 16.4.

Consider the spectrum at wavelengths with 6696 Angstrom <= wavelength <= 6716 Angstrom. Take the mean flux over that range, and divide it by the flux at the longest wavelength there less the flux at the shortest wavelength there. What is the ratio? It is -13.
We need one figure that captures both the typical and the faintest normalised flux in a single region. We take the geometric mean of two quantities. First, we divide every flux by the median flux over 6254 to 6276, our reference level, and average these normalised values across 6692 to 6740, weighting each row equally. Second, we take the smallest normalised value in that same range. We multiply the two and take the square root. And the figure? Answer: 0.953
